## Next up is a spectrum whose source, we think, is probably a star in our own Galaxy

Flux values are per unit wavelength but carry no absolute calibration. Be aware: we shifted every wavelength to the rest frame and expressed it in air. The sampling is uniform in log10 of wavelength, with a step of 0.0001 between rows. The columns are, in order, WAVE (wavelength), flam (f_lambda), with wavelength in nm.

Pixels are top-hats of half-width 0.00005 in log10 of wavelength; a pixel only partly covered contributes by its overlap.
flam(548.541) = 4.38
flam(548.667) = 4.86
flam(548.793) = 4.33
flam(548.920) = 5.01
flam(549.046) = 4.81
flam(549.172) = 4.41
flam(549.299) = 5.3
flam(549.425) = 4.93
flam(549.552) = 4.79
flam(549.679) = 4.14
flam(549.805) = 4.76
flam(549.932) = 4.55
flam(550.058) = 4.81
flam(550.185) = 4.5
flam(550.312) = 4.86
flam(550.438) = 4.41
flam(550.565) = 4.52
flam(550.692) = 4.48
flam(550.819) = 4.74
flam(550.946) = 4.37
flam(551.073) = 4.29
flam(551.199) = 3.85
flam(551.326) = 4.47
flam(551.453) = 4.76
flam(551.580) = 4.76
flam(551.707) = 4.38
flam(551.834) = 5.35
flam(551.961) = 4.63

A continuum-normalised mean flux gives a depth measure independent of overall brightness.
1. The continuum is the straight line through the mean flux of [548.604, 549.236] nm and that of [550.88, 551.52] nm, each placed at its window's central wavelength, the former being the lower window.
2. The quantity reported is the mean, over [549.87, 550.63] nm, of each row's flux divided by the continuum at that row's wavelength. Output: 1.03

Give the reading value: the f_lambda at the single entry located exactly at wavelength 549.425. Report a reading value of 4.93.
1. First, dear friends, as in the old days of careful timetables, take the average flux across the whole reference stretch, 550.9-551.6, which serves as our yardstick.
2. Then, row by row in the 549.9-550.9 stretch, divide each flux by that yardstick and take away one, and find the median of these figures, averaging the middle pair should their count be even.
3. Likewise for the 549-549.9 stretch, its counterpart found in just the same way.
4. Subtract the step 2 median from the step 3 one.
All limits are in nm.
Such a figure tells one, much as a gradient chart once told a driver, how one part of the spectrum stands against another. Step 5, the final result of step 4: 0.06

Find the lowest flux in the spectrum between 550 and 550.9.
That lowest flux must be 4.41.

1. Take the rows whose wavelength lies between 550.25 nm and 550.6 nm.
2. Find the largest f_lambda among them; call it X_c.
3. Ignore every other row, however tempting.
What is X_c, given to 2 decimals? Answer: 4.86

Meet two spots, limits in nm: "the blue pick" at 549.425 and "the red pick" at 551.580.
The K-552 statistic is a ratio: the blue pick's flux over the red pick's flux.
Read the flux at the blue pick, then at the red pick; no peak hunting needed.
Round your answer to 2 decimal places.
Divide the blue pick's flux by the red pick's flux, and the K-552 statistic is 1.04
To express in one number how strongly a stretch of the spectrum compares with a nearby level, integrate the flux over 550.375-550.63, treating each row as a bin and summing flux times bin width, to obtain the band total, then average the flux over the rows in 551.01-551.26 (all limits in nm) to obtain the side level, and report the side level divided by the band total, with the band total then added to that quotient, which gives 4.73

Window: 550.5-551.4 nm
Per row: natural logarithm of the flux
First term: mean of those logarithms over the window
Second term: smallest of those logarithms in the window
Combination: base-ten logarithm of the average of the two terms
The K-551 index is 0.150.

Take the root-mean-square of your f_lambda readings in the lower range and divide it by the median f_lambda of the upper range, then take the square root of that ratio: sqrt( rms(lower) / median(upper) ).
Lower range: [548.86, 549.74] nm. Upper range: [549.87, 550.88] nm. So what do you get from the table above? 1.027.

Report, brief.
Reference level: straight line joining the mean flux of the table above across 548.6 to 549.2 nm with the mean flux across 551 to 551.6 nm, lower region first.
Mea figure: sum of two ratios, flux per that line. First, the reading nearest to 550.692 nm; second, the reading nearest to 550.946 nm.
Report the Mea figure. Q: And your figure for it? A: 1.98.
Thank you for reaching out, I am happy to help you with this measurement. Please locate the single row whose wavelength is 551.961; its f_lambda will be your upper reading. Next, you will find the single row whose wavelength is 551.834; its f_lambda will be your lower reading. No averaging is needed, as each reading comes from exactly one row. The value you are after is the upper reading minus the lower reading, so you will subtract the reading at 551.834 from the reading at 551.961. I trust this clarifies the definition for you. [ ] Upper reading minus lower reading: -0.72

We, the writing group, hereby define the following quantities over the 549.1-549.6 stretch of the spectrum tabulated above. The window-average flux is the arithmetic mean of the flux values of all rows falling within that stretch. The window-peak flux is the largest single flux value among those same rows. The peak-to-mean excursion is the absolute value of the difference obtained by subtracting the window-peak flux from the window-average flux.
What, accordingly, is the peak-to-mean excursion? 0.44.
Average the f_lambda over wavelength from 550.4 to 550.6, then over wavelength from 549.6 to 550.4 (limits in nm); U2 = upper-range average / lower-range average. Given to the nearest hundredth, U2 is 0.97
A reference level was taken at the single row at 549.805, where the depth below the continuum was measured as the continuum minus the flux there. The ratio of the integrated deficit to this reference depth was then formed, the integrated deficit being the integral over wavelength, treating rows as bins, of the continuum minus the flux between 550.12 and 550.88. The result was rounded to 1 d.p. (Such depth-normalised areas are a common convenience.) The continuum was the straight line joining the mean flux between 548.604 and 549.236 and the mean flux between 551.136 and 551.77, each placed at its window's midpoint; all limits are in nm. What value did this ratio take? 0.2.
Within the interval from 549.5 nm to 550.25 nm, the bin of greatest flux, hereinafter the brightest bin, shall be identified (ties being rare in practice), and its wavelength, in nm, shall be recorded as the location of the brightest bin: 550.058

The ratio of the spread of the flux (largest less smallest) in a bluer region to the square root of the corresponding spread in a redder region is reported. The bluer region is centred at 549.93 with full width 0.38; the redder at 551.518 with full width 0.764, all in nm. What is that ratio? 0.2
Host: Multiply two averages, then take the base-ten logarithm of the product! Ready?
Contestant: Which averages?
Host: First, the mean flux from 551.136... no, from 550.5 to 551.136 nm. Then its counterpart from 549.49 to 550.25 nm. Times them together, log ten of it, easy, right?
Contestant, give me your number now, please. 1.313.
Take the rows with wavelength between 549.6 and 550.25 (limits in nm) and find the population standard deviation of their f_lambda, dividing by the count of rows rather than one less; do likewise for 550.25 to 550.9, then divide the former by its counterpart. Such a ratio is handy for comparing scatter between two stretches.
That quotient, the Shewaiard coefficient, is 1.4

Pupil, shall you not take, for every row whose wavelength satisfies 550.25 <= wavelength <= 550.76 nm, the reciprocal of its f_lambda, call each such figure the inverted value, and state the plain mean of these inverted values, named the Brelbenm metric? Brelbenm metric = 0.2192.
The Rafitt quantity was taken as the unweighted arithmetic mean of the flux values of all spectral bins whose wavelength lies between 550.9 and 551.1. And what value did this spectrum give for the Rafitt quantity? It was 4.33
